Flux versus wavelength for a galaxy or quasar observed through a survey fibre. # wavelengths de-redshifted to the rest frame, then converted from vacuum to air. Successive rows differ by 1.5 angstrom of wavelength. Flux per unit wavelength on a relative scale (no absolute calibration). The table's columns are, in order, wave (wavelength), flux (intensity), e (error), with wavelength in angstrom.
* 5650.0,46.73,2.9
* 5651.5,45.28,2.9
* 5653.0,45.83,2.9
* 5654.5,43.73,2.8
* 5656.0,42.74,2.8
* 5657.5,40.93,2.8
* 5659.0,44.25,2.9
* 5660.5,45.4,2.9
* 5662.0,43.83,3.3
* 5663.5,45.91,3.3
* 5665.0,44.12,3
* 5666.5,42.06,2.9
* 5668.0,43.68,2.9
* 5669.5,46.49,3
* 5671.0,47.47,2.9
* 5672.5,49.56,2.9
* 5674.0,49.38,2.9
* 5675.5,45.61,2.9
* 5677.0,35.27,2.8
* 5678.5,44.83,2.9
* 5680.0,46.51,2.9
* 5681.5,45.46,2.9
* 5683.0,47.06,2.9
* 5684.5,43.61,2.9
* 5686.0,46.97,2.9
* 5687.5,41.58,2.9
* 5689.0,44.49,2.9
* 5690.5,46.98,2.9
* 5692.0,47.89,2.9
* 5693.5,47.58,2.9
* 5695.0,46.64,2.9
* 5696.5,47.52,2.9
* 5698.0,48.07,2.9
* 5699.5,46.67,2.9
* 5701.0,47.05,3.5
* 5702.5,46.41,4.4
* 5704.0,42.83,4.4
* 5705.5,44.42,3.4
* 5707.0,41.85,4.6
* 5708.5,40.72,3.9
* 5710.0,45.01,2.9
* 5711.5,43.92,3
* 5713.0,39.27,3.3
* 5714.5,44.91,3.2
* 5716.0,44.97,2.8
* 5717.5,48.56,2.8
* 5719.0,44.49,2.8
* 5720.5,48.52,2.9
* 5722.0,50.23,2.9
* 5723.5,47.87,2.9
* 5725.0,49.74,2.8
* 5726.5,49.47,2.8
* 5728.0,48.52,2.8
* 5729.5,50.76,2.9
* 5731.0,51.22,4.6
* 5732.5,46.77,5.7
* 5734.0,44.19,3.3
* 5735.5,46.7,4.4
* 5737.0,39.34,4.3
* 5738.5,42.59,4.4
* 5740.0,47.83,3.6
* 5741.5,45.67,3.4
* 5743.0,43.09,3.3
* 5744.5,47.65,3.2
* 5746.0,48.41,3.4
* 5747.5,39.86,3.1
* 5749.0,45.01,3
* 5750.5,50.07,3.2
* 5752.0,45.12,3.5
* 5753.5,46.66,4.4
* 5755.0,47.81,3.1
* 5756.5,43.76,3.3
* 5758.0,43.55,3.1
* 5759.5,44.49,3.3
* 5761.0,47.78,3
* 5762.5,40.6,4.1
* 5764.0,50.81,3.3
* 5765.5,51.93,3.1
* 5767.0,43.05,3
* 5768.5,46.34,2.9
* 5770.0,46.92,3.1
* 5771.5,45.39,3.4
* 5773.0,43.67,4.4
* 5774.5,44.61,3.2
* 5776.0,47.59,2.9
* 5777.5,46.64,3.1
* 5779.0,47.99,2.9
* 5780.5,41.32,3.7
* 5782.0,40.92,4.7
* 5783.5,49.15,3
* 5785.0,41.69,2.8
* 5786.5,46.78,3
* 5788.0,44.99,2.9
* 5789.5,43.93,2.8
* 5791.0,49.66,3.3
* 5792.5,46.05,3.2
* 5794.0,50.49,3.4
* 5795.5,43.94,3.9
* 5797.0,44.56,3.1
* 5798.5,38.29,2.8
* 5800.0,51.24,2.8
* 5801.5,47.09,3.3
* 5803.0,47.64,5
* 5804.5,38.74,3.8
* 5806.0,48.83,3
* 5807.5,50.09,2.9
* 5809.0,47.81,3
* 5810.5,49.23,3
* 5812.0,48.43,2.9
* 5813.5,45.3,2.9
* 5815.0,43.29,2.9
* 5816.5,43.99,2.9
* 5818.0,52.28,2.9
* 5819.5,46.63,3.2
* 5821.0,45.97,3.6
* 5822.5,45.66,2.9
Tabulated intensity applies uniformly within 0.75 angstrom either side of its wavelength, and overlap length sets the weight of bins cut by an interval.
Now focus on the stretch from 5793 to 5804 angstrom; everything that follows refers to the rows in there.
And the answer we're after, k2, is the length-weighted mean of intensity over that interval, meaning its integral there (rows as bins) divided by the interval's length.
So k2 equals 46.0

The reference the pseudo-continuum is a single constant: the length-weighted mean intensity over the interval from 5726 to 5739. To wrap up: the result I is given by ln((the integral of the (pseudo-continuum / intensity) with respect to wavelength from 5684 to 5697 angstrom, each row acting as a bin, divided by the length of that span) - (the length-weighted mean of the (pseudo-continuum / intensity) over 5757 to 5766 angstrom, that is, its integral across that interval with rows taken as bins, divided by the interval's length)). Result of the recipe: -5.8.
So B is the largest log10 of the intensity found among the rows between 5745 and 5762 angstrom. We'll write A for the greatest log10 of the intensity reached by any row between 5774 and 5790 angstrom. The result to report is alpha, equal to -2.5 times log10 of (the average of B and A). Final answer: -0.573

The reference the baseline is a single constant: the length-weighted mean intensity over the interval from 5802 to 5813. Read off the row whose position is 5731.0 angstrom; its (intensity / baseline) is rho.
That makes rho 1.09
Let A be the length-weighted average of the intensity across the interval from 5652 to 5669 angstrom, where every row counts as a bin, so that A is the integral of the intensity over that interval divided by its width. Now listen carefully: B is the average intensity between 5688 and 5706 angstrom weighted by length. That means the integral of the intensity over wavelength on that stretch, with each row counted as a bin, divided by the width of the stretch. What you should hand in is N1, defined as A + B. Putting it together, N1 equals 90.3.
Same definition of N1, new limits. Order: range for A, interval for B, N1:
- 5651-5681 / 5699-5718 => 88.9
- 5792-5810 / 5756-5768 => 92.1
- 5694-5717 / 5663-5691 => 89.8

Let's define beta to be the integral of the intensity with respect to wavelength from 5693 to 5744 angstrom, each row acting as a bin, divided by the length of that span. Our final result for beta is 46.0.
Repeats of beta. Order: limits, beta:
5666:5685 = 45.2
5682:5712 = 45.4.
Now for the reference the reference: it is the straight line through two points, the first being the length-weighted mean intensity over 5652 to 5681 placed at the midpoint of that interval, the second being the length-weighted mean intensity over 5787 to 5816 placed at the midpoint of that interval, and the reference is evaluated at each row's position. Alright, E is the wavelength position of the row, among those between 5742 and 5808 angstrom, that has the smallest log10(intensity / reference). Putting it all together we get 5798.5 angstrom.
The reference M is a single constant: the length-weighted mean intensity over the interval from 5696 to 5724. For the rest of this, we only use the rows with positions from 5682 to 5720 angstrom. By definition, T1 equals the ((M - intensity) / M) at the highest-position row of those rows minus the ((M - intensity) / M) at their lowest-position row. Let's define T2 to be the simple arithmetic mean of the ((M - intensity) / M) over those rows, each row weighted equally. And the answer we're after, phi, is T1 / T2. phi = 12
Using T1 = 0.06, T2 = 0.005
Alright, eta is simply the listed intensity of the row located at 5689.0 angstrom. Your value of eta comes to 44.49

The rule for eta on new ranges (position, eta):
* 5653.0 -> 45.83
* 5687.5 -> 41.58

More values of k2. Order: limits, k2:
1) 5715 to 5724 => 47.4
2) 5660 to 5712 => 45.2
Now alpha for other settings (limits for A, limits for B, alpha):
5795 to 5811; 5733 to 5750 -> -0.574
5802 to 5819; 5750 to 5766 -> -0.587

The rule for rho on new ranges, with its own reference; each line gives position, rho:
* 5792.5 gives 0.98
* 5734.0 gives 0.94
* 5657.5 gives 0.87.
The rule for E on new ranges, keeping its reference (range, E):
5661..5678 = 5677.0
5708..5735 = 5713.0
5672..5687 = 5677.0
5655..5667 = 5657.5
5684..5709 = 5708.5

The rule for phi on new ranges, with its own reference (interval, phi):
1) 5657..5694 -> -21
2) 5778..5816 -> -9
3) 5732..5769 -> -3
